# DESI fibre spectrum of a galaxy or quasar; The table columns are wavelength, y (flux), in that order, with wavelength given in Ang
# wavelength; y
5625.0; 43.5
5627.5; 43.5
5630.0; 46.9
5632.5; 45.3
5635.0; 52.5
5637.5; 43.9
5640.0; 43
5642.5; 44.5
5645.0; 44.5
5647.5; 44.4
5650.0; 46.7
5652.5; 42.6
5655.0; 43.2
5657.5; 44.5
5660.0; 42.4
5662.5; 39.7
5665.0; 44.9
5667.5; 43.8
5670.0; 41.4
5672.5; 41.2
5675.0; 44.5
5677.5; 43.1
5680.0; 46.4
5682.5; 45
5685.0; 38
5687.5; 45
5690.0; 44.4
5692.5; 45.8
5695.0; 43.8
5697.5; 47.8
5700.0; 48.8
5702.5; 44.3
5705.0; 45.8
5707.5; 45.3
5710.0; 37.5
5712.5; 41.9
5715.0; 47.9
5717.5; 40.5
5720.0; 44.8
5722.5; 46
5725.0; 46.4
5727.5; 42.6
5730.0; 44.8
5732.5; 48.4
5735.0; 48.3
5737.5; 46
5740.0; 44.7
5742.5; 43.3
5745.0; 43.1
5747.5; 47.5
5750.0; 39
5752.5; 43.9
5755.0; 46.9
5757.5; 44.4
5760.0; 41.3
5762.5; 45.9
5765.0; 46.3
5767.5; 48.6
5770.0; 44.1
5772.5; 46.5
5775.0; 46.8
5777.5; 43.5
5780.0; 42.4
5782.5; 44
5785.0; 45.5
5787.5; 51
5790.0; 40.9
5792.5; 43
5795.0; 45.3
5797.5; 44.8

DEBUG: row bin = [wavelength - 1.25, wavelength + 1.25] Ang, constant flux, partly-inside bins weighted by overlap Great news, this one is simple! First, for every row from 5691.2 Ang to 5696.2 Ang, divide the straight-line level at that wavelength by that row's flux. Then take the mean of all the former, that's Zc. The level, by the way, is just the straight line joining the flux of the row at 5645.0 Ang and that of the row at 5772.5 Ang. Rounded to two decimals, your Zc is 1.01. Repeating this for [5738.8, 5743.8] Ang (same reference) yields 1.05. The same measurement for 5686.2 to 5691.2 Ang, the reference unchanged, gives 1.01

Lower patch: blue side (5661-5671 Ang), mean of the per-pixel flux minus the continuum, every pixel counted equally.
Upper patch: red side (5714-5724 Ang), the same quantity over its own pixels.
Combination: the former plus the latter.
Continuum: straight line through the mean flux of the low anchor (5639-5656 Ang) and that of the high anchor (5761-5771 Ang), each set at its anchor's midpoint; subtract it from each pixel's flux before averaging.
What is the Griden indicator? -2.6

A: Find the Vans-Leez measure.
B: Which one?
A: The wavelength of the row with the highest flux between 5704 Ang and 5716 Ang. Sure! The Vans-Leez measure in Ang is 5715.0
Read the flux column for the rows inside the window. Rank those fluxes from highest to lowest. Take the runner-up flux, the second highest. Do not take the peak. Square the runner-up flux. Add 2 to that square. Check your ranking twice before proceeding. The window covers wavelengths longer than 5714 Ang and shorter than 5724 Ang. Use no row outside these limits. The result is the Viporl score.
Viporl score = 2118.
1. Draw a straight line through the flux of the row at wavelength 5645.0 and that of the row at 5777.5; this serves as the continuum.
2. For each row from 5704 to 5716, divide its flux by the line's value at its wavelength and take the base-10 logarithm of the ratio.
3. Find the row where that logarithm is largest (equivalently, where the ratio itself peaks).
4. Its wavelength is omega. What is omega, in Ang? 5715.0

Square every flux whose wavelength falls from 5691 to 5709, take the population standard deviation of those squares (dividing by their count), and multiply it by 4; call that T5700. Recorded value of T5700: 616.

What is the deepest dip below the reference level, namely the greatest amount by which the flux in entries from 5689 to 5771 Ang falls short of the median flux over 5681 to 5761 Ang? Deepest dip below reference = 7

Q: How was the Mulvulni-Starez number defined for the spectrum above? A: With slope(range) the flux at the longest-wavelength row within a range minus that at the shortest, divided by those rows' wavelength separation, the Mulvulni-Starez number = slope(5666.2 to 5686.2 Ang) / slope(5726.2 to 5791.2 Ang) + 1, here 13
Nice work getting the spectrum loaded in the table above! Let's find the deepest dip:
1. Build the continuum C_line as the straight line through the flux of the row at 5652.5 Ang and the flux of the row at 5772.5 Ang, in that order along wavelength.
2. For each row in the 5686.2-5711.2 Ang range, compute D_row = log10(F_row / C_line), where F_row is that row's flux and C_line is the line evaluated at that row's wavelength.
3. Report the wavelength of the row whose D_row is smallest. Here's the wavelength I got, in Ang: 5710.0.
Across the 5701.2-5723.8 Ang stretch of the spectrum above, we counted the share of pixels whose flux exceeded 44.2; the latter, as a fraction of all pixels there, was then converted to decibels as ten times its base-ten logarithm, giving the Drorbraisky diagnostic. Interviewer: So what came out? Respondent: -1.8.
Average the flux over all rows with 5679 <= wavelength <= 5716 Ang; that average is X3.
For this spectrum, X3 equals 44.5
